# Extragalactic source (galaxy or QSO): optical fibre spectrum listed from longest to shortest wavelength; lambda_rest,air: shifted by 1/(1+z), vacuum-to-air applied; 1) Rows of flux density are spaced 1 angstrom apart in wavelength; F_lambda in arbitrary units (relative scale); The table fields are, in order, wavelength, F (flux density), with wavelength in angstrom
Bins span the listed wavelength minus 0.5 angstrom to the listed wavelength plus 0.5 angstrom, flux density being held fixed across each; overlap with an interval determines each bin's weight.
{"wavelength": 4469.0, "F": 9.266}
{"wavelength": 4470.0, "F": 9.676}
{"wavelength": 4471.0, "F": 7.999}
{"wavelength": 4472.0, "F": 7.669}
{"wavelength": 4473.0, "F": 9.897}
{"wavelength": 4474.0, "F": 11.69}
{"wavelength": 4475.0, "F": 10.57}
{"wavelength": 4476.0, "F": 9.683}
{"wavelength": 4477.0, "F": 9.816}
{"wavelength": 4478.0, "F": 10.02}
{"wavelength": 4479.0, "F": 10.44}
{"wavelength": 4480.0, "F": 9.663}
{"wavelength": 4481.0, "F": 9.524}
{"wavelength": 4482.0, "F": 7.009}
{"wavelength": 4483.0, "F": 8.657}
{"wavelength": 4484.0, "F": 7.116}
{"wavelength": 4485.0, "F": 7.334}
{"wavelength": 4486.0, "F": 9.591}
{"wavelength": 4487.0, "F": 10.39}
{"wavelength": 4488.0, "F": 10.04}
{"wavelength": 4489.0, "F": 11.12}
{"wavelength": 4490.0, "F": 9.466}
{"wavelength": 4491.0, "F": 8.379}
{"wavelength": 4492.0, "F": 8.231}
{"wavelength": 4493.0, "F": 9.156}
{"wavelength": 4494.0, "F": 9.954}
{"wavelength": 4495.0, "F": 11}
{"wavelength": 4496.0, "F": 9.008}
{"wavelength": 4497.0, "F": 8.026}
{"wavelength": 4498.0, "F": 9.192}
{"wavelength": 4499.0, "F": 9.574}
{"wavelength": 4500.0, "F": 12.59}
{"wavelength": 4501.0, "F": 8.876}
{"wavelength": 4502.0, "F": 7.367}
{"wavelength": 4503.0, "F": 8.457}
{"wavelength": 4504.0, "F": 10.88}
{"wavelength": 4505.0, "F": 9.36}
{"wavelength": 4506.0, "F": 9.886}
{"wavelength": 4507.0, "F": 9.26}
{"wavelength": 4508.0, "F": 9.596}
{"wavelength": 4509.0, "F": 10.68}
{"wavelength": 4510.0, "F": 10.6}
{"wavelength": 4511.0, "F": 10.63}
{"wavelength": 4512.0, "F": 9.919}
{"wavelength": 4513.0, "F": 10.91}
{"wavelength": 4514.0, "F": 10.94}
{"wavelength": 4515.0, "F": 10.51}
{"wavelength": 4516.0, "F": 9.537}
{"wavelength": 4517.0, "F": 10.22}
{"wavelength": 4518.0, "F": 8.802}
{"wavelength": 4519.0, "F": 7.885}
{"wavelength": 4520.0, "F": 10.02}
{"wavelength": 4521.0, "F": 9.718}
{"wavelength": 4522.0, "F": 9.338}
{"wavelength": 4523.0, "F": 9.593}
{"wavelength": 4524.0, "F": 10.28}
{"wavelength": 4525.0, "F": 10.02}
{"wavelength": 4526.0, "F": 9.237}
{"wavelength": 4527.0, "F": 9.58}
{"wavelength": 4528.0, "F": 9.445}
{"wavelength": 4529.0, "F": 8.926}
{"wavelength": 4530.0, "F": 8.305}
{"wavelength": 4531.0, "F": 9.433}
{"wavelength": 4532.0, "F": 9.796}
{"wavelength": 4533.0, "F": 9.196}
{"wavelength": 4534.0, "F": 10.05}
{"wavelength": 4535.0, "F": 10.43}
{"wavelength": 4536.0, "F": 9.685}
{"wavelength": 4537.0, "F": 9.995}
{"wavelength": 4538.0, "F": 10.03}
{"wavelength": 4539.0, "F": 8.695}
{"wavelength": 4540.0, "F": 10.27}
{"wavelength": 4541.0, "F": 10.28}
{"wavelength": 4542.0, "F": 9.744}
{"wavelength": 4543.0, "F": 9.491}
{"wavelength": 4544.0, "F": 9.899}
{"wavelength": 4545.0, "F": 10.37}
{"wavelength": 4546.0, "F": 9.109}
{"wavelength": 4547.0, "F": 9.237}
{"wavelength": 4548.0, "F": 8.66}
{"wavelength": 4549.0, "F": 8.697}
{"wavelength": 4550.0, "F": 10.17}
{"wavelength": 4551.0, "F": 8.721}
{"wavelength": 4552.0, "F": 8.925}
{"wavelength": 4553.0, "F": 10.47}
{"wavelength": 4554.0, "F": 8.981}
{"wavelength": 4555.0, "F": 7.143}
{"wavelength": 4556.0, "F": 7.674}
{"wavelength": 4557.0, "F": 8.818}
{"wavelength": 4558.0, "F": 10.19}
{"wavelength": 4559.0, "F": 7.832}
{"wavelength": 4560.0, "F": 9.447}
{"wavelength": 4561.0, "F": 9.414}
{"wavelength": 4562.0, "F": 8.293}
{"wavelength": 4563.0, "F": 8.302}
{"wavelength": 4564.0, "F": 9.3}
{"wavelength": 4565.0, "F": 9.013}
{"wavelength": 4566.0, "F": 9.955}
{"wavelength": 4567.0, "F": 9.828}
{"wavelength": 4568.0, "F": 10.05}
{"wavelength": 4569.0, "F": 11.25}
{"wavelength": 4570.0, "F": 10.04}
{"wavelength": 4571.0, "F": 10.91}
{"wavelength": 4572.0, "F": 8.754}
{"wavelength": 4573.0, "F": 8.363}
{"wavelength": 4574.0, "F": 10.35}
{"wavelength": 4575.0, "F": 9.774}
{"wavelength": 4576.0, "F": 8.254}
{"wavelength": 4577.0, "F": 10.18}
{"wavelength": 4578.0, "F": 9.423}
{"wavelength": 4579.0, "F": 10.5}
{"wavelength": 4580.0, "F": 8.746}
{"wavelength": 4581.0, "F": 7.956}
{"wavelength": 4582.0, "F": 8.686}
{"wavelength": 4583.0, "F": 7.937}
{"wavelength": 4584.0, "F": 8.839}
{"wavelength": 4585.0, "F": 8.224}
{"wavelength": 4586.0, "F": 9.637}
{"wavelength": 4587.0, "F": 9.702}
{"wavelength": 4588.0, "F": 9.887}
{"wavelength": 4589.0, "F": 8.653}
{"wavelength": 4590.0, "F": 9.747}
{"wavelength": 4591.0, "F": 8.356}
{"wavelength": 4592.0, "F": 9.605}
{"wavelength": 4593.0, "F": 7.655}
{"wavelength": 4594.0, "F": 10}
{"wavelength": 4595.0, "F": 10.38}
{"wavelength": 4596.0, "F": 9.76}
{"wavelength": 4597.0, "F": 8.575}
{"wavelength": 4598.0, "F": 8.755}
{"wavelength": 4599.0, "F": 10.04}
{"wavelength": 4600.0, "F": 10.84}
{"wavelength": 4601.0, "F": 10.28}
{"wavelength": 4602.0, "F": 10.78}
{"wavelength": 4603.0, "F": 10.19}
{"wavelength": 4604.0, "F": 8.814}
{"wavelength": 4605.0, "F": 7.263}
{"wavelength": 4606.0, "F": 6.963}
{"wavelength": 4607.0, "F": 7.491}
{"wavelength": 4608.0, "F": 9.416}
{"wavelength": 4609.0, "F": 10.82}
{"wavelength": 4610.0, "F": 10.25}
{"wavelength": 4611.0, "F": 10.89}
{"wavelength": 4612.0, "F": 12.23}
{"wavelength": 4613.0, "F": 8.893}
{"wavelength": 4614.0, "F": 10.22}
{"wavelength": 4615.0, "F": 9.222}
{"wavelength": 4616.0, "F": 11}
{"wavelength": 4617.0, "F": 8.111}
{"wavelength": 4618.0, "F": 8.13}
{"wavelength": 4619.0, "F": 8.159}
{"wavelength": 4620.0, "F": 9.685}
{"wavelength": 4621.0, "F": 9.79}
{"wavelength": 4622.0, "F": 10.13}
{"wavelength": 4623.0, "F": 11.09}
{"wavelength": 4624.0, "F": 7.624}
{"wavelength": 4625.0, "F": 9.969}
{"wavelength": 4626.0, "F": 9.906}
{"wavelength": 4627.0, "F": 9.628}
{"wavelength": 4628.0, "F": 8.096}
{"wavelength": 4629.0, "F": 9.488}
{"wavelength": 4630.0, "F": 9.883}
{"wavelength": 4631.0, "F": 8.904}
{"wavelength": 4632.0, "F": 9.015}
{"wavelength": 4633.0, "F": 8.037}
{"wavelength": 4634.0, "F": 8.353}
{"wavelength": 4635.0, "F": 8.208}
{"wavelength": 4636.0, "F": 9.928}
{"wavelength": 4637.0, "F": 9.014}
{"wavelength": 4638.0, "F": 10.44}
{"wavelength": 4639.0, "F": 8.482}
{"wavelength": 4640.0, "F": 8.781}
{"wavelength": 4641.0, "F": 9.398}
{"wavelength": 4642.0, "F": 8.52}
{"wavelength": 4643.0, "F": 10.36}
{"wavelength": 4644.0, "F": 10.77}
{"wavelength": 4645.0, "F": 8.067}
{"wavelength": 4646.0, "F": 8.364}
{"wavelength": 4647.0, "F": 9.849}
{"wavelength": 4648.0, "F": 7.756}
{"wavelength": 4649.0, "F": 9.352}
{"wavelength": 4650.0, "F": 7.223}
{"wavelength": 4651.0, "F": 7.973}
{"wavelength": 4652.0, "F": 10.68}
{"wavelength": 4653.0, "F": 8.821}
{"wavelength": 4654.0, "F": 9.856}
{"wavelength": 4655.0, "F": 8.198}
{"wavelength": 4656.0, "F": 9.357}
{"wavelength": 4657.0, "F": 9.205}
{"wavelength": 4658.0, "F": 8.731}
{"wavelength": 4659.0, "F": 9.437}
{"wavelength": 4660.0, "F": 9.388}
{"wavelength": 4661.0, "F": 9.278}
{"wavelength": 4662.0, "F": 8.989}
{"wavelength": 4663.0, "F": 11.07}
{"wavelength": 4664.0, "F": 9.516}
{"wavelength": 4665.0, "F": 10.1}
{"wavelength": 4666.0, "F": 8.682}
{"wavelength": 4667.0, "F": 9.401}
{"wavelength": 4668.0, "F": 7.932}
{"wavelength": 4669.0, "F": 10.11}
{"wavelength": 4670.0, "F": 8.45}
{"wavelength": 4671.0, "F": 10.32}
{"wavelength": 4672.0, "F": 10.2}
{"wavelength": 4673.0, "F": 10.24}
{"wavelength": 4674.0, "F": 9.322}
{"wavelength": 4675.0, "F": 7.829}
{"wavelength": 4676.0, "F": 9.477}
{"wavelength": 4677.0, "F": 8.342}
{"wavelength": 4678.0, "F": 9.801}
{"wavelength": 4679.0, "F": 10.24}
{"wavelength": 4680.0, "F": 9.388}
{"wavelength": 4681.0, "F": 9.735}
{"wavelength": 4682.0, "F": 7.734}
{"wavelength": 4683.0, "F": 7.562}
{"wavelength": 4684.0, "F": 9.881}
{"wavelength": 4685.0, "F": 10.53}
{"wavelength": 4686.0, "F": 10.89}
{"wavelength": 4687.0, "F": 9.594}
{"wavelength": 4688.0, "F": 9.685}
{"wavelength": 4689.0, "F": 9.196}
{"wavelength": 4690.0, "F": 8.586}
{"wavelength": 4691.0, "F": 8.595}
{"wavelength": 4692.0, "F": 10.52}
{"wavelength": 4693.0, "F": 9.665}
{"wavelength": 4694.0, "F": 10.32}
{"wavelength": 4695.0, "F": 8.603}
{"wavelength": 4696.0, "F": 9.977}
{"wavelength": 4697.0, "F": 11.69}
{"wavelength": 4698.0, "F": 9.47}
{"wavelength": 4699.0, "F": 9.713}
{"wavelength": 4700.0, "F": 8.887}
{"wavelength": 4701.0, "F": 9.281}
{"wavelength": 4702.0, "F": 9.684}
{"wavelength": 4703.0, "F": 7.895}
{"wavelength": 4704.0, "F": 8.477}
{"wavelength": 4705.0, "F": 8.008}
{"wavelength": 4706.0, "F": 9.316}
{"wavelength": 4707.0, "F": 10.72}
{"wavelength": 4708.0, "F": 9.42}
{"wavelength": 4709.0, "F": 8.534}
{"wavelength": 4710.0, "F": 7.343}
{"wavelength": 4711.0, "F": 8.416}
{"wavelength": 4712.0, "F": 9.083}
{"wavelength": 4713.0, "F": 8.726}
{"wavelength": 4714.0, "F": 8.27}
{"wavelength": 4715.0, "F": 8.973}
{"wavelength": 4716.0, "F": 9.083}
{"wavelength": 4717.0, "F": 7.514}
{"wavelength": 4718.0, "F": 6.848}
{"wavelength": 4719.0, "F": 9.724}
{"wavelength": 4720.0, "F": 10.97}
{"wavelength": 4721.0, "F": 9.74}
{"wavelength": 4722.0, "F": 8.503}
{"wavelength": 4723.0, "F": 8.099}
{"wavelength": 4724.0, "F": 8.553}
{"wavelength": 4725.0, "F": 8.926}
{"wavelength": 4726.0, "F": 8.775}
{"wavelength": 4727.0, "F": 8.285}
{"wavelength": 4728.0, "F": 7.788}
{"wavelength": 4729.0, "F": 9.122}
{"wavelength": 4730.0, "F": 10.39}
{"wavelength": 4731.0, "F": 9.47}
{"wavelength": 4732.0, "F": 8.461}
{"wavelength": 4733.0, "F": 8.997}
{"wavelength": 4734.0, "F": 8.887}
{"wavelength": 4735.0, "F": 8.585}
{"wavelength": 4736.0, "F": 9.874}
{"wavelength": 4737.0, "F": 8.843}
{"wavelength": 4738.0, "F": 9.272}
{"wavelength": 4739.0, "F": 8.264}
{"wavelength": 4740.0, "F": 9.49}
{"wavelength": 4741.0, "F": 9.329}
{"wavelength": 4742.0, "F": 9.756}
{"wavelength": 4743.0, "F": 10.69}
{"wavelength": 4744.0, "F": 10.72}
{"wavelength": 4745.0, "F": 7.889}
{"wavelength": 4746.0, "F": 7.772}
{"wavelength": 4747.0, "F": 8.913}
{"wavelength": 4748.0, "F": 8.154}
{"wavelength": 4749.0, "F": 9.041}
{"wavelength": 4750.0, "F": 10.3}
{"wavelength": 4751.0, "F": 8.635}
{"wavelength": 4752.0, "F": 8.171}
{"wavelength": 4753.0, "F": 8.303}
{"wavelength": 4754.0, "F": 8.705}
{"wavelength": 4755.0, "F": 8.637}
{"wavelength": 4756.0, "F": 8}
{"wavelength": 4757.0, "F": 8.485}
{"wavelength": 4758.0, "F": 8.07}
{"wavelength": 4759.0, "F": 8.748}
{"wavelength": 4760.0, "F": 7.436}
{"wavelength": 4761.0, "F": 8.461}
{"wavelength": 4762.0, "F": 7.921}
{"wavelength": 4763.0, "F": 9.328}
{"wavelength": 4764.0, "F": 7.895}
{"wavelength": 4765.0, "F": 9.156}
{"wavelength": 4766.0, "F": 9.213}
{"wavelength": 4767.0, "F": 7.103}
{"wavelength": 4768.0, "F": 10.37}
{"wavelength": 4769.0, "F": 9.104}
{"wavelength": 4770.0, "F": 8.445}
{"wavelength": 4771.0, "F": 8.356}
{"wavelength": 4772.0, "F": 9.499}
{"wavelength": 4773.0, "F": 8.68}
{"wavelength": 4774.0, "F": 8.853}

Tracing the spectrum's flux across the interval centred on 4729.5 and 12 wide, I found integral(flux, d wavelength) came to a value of 106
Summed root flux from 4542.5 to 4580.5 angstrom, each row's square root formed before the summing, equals 116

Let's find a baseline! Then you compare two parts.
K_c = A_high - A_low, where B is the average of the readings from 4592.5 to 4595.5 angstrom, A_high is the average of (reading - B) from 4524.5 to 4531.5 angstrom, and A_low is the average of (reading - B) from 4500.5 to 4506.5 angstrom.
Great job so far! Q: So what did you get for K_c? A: 0.1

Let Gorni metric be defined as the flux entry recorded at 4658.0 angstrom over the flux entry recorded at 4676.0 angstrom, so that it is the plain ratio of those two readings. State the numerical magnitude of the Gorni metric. 0.92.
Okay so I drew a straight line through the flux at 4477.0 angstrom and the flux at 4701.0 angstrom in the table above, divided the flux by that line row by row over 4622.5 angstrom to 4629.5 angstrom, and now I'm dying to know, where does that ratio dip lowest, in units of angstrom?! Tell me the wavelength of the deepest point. 4624.0 angstrom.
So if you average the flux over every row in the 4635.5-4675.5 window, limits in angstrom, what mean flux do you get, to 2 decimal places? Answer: 9.23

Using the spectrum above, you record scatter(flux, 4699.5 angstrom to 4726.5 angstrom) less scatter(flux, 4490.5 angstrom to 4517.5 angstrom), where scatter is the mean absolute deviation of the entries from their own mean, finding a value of -0.21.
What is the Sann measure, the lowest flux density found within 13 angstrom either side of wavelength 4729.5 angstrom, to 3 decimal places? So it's 6.848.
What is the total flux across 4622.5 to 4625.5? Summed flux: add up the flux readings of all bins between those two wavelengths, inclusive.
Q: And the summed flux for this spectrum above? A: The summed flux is 28.68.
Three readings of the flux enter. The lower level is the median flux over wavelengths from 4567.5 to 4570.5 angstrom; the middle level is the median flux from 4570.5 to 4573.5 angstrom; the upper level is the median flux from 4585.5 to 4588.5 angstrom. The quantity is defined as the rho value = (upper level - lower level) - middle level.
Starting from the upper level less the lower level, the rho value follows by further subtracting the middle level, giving -9.1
